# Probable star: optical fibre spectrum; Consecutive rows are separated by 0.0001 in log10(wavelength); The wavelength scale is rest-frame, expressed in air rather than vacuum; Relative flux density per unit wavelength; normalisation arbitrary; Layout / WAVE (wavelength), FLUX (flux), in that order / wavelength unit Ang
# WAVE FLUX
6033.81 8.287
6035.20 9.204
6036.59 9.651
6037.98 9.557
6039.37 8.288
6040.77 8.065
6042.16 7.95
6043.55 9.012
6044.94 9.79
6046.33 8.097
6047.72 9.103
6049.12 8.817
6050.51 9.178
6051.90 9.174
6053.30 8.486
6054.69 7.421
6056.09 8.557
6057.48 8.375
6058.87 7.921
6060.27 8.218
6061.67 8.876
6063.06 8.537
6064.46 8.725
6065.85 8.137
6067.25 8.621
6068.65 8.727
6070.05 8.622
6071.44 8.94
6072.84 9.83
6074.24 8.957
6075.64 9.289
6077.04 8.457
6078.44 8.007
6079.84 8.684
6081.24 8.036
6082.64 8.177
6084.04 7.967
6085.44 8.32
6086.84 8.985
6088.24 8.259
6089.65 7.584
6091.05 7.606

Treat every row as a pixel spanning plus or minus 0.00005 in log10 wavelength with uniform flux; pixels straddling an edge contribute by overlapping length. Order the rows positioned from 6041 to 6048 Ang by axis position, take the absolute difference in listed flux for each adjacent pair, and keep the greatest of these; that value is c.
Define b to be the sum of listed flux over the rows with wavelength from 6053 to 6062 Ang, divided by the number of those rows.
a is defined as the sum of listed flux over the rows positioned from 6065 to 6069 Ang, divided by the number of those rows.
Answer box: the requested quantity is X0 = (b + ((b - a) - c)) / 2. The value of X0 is 3.17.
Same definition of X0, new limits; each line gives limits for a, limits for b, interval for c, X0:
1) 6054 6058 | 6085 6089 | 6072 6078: 4.03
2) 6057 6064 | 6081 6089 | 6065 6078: 3.65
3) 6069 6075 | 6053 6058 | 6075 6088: 3.25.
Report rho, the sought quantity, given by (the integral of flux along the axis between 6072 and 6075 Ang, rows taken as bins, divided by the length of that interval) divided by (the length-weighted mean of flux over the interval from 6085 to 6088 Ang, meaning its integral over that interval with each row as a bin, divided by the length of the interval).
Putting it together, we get 1.08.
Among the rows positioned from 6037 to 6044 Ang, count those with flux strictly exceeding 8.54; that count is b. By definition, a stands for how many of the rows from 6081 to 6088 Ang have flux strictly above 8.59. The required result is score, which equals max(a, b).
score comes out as 2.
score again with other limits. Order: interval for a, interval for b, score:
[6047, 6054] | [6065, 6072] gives 4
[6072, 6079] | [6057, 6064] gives 3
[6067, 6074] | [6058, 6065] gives 5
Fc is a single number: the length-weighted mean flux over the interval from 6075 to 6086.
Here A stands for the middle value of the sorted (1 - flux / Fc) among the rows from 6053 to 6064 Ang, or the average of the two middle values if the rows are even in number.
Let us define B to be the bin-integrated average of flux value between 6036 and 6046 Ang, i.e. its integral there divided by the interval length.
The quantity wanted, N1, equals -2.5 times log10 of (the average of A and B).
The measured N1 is -1.62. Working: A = -0.008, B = 8.9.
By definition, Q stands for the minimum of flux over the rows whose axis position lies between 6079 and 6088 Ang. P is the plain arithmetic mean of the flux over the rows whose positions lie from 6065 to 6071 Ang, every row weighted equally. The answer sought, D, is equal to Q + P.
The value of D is 16.5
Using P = 8.53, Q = 7.967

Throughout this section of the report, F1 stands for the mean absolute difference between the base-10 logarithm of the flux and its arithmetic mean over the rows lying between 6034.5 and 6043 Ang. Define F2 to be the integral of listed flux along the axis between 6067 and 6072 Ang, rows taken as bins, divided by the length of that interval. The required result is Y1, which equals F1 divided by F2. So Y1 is 0.0039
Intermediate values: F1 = 0.034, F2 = 8.7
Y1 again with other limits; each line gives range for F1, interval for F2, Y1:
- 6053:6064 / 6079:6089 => 0.0021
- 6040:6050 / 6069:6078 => 0.0031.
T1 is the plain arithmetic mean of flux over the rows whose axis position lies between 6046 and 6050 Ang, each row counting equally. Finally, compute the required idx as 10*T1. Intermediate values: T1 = 8.7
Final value 87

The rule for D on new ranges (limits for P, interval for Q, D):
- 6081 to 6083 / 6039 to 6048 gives 16.1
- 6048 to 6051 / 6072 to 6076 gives 18.0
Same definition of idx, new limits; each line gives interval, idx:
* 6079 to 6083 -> 83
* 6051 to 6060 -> 83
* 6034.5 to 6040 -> 92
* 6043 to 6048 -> 90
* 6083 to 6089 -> 84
